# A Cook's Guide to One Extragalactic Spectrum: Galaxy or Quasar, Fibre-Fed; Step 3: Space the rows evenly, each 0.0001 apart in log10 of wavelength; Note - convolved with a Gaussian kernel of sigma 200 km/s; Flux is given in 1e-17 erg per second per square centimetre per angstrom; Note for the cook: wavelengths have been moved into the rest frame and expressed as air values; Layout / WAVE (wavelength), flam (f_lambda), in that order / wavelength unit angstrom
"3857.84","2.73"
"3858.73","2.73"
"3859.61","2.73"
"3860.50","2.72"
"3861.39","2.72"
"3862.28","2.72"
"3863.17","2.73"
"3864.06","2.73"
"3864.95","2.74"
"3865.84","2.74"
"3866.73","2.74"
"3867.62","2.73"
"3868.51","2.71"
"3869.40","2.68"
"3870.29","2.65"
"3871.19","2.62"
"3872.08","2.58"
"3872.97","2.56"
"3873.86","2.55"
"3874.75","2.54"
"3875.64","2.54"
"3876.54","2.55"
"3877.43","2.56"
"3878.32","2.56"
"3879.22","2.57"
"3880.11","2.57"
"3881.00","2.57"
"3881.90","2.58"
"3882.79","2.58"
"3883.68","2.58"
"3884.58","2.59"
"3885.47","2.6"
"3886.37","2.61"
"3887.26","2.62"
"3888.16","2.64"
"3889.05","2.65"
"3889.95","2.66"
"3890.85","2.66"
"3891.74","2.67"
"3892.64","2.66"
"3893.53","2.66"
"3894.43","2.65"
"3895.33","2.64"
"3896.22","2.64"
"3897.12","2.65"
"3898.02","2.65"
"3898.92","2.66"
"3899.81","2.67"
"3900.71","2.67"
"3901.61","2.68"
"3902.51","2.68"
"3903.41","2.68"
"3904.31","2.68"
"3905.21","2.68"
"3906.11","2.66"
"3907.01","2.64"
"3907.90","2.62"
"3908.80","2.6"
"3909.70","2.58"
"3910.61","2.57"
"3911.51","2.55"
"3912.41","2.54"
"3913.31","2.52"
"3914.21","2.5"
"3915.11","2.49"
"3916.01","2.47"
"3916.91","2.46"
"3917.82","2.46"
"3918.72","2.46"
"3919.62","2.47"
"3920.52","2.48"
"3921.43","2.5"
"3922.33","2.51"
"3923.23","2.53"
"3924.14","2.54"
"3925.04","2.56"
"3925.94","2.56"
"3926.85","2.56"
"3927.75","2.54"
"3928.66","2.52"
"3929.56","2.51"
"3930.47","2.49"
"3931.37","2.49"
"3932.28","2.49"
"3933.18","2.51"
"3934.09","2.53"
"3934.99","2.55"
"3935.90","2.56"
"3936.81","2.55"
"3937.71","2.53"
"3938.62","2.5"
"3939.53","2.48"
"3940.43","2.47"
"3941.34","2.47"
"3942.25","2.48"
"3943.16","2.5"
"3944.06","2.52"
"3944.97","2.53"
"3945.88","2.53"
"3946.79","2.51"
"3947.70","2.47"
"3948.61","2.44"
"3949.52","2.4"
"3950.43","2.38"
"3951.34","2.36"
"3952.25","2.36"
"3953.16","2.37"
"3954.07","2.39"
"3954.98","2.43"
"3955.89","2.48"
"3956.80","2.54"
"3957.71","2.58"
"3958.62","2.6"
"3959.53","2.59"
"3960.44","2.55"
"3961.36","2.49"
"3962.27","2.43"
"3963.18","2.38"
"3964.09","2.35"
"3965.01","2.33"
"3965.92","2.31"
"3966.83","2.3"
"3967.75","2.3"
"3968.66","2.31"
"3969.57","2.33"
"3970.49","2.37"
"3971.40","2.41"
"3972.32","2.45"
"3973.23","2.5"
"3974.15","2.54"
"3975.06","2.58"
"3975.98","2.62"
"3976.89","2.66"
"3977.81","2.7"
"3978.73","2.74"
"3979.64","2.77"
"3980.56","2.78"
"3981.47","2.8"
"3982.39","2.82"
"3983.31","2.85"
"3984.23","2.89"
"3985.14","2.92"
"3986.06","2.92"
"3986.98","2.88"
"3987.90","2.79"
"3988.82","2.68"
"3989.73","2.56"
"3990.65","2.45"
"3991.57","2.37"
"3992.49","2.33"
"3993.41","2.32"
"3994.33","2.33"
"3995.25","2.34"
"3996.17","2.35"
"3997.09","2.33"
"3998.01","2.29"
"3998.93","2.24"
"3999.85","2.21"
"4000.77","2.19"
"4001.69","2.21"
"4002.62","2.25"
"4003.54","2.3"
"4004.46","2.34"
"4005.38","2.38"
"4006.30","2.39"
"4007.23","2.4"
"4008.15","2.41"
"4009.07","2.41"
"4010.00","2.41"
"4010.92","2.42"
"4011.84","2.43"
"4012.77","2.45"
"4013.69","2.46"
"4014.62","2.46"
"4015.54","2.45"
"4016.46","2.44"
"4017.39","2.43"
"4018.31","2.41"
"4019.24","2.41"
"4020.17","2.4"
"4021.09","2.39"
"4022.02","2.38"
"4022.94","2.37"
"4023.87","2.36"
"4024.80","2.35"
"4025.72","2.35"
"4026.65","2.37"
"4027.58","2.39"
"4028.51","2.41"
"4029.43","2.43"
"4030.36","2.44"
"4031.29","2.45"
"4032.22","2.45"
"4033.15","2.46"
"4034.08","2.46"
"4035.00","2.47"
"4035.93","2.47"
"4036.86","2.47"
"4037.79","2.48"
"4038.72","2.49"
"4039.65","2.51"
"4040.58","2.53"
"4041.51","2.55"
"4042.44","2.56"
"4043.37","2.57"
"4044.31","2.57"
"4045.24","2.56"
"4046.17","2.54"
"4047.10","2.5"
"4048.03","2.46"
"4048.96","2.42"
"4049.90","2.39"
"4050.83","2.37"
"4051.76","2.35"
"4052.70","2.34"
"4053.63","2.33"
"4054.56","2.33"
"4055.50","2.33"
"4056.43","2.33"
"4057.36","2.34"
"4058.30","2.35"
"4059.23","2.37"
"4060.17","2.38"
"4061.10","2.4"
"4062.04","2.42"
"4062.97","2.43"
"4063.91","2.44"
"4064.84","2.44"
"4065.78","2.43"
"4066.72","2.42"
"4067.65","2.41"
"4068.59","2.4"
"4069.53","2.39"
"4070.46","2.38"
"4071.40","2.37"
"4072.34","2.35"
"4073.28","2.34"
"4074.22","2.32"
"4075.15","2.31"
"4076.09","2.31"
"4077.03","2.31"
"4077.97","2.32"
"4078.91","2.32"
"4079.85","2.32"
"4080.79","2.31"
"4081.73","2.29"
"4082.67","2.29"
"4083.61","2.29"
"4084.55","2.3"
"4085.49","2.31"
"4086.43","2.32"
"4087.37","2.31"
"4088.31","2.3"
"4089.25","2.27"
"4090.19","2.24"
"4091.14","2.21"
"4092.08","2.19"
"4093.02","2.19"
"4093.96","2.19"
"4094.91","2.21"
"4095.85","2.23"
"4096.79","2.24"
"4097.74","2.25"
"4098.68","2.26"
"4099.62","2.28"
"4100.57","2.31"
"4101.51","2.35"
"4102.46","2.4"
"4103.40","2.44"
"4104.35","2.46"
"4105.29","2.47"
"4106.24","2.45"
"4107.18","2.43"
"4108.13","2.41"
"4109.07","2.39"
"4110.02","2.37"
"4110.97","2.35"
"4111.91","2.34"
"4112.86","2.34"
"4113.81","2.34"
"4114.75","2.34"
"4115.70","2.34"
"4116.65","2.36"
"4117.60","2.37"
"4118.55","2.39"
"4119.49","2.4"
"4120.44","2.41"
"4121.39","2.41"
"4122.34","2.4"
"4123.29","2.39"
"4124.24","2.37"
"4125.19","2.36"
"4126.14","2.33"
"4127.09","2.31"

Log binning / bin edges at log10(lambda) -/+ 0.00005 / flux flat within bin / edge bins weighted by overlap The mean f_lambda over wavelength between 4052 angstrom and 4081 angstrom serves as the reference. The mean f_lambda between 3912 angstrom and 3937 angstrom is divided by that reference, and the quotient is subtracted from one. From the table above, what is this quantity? -0.063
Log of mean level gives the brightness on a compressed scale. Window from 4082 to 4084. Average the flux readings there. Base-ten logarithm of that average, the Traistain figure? 0.360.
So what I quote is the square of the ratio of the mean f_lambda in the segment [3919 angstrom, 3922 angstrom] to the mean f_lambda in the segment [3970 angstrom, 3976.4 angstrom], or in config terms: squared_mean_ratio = 0.99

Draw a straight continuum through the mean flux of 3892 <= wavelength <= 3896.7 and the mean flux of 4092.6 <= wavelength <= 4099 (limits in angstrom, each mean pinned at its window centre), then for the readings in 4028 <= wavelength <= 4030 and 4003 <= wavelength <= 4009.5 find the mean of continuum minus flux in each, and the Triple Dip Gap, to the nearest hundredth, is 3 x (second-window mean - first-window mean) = 0.28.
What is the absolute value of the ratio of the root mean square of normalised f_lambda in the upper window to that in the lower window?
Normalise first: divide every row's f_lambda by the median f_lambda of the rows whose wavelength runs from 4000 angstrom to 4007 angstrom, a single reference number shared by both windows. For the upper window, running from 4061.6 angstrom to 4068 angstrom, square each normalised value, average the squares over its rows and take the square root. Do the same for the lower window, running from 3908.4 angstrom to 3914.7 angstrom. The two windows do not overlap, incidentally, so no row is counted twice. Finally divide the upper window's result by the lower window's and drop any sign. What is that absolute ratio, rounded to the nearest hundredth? 0.95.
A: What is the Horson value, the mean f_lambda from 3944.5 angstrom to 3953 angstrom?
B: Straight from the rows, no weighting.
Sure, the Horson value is 2.44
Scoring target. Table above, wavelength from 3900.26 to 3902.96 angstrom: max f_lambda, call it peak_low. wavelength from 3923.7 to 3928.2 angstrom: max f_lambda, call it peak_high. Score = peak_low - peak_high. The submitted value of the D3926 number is 0.120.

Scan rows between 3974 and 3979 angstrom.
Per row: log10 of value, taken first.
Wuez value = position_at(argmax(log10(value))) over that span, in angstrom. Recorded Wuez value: 3978.73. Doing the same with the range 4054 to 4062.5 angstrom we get 4062.04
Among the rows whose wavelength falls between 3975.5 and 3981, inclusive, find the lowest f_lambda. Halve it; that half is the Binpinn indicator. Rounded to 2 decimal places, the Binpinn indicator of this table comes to 1.31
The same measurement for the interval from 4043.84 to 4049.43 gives 1.21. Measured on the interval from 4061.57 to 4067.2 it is 1.21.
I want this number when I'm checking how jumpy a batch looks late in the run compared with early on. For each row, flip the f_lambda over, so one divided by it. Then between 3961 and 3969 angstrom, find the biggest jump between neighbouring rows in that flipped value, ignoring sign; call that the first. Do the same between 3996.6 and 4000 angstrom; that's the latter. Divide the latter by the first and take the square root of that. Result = 0.99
